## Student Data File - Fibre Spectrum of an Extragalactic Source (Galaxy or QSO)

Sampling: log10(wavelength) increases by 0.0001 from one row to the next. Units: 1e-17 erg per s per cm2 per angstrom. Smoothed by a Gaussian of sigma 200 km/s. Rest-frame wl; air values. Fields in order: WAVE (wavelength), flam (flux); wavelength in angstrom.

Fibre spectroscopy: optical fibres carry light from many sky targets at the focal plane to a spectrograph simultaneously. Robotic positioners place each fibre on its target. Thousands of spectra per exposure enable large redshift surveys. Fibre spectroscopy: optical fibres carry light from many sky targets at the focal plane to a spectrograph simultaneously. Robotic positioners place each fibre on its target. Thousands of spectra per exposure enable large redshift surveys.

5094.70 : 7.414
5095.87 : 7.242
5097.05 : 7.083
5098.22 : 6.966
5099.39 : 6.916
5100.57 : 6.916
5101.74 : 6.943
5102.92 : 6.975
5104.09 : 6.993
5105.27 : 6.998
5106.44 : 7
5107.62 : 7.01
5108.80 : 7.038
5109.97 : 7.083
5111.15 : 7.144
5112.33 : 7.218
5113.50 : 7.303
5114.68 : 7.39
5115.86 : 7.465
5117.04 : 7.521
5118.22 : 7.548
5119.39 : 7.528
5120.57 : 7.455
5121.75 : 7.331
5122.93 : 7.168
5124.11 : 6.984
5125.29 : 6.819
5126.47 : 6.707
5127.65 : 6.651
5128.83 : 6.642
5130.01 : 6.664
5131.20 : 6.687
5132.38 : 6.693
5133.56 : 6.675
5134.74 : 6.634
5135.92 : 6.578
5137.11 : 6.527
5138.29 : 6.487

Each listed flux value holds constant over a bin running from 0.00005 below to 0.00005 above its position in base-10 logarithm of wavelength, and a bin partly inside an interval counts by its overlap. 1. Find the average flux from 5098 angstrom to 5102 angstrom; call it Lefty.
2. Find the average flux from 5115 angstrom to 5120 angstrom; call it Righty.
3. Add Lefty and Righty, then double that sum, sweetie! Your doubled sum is 28.9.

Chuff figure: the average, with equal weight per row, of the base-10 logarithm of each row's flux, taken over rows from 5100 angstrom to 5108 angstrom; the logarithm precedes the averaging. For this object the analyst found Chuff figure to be 0.844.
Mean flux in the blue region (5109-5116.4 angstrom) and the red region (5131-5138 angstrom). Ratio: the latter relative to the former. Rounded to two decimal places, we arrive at 0.91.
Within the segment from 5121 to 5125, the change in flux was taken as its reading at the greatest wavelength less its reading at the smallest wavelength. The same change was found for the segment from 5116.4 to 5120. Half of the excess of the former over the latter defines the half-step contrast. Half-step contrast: -0.18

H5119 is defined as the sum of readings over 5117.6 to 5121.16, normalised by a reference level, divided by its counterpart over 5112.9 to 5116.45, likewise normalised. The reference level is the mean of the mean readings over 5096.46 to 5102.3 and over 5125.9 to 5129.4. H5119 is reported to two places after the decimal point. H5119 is 1.02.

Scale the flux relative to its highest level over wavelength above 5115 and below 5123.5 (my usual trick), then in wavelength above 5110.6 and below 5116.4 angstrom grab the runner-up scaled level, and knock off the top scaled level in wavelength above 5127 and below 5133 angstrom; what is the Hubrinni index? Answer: 0.09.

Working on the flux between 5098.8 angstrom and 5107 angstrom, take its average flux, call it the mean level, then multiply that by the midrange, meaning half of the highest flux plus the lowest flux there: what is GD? 48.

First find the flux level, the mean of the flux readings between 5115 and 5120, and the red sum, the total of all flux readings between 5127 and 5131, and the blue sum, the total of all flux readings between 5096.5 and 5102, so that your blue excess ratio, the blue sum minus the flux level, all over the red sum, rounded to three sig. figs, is 1.37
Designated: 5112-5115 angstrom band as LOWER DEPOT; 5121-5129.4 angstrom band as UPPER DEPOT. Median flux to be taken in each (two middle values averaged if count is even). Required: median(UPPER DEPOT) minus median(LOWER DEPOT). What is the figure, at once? -0.48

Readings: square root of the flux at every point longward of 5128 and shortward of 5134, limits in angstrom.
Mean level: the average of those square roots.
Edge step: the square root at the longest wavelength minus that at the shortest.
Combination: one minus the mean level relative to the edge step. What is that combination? -403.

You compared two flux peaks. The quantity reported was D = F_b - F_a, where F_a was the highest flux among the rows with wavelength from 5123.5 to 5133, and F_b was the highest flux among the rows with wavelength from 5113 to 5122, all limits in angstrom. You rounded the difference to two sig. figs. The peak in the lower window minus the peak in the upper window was 0.56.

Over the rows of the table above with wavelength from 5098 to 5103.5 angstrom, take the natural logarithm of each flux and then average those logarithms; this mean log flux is 1.94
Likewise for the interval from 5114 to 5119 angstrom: 2.01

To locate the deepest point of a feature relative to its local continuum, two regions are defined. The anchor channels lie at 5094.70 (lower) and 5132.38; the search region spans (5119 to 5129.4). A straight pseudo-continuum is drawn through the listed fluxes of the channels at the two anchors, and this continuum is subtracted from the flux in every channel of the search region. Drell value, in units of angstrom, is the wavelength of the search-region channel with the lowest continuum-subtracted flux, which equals 5127.65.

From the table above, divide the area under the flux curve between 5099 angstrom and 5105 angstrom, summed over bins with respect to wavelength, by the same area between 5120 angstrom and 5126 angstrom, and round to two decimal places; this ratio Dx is 0.97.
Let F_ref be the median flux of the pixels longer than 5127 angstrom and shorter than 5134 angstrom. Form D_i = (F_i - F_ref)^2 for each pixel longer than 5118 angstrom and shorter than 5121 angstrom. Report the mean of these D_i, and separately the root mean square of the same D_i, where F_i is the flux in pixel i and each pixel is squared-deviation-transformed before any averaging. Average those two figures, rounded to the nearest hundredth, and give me 0.71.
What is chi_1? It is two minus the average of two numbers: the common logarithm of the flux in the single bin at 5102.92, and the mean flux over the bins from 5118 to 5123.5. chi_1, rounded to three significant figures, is -2.12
